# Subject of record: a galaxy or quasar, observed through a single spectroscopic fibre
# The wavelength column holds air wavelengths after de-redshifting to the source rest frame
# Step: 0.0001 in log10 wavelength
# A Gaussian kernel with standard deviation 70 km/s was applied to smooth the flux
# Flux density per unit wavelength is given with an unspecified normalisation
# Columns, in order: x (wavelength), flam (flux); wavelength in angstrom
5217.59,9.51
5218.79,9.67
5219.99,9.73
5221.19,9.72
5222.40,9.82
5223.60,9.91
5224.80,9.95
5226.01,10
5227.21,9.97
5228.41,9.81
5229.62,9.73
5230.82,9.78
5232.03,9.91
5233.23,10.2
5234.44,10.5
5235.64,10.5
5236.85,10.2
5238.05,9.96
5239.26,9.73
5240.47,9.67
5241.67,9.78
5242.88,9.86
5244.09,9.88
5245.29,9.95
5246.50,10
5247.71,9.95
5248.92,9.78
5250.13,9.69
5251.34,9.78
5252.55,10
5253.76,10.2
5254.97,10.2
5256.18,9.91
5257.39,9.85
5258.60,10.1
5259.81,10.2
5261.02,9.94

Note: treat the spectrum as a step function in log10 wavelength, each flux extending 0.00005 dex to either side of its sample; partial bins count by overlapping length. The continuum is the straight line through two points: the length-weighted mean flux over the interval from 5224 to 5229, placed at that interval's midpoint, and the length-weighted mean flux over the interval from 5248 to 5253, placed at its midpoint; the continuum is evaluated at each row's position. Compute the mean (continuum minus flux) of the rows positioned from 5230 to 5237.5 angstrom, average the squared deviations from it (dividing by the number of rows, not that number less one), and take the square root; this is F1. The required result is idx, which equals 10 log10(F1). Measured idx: -5.5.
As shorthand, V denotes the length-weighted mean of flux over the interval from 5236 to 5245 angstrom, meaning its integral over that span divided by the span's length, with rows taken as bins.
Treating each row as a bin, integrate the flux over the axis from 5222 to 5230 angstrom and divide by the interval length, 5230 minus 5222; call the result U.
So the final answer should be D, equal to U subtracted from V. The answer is 0.00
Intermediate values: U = 9.9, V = 9.9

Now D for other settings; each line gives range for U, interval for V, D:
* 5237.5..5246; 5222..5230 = 0.06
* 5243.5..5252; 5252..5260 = 0.20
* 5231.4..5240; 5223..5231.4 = -0.25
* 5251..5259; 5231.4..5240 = 0.12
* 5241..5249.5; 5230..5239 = 0.24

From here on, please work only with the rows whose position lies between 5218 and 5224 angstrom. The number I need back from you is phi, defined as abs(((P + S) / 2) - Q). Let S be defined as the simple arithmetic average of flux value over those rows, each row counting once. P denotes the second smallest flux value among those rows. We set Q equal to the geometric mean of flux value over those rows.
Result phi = 0.02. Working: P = 9.72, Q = 9.77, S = 9.77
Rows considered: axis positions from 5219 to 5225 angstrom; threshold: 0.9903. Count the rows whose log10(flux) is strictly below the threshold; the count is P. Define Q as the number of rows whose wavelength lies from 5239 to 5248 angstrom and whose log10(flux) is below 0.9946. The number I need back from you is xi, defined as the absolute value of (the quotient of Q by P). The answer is 2.0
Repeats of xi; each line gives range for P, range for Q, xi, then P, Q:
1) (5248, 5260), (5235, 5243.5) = 4.0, 1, 4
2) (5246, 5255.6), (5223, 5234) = 3.0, 1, 3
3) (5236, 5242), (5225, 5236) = 1.5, 2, 3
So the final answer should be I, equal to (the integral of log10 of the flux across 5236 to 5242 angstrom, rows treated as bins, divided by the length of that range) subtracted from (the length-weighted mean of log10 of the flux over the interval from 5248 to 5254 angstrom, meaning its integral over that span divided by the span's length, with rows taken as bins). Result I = -0.002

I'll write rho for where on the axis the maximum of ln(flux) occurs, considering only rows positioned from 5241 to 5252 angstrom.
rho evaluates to 5246.50 angstrom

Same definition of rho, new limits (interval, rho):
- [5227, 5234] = 5233.23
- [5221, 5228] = 5226.01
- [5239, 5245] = 5244.09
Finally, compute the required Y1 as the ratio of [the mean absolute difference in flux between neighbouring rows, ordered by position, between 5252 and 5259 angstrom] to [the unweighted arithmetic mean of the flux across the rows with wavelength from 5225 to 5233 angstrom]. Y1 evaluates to 0.0162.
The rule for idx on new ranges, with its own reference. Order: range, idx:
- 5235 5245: -6.1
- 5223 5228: -14.1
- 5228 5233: -11.5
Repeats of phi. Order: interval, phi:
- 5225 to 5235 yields 0.10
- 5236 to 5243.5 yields 0.07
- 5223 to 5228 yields 0.00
